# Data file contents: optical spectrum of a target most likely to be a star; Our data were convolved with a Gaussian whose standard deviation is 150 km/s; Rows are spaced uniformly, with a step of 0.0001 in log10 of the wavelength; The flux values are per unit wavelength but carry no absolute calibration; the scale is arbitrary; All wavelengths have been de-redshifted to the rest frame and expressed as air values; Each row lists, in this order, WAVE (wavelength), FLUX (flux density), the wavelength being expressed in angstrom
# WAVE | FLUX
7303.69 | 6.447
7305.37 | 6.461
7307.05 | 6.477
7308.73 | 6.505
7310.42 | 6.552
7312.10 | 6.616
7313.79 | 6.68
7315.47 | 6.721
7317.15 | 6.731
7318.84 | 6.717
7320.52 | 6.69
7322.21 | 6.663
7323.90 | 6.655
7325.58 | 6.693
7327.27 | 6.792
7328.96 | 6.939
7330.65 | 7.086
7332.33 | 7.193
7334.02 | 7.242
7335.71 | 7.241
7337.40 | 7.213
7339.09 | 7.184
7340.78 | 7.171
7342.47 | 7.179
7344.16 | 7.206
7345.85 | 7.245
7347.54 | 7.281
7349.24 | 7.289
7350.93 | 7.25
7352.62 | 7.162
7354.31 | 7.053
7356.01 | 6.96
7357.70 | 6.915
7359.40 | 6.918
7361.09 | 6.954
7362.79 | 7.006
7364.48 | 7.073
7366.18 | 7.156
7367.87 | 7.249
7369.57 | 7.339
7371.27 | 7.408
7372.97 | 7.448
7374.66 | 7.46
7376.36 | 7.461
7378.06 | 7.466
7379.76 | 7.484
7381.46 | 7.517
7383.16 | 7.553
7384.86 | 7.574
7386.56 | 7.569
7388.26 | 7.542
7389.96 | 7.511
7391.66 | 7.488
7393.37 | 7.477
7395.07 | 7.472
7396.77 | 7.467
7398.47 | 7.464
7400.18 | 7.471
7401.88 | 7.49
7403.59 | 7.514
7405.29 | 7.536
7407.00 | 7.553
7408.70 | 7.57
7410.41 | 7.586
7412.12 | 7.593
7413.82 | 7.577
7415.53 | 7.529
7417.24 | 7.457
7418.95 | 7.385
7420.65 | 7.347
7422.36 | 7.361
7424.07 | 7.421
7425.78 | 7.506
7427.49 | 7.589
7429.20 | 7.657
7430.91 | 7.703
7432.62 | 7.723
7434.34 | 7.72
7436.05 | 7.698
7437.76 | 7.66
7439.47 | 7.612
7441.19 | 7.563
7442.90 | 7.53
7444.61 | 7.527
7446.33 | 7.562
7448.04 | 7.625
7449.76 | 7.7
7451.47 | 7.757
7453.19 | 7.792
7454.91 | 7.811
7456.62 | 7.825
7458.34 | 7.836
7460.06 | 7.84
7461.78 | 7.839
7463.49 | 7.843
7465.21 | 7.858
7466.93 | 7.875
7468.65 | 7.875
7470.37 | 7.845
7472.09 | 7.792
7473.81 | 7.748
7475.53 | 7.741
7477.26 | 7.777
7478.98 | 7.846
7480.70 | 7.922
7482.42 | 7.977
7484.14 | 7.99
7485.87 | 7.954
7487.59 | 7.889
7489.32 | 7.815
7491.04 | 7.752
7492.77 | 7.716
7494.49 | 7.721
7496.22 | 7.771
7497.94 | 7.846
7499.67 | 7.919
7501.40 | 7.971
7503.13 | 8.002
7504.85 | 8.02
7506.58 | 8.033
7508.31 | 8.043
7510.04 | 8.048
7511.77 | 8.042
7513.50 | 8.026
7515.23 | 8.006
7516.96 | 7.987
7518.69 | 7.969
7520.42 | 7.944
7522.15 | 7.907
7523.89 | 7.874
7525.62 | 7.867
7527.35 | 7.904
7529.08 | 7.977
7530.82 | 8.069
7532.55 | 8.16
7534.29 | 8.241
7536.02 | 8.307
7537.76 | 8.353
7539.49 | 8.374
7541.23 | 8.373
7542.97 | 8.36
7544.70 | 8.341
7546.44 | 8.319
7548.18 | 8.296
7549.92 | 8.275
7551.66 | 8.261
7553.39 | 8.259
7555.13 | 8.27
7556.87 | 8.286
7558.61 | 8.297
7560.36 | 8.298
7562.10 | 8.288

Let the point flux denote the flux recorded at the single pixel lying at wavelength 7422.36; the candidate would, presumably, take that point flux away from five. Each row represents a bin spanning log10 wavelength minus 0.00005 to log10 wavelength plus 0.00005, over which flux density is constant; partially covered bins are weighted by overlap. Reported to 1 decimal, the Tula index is -2.4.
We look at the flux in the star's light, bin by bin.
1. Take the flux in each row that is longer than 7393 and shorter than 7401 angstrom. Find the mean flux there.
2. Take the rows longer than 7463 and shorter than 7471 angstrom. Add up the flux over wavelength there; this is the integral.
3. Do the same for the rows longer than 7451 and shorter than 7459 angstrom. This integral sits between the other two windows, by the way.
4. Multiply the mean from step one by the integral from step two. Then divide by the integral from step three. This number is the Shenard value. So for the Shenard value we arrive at 7.5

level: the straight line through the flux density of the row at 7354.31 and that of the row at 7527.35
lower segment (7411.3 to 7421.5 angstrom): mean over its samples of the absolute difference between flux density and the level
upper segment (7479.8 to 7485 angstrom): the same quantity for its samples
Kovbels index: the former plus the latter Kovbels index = 0.41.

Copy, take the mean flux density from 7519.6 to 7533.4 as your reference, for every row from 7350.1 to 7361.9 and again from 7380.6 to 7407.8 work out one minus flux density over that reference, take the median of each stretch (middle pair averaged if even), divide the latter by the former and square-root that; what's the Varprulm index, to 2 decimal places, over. 0.67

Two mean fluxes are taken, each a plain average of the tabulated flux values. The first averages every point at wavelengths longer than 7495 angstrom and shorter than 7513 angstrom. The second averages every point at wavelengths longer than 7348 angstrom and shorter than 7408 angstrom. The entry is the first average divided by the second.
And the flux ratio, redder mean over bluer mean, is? 1.08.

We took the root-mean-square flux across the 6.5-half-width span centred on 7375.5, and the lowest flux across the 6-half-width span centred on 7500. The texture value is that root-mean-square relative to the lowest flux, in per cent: 96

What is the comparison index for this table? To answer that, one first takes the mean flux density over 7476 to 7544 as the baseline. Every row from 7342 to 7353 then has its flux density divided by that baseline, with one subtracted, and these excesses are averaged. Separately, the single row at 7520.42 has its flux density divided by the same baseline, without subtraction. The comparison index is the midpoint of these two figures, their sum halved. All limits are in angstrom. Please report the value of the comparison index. 0.45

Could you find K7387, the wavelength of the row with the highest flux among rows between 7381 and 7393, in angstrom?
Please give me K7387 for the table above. 7384.86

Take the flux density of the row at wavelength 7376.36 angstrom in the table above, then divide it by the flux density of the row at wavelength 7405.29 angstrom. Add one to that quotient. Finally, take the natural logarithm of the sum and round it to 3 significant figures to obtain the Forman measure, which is 0.688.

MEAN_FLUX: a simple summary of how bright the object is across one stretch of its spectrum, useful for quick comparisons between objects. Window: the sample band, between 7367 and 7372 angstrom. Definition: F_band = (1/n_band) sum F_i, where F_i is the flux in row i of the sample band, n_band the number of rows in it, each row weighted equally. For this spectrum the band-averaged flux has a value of 7.3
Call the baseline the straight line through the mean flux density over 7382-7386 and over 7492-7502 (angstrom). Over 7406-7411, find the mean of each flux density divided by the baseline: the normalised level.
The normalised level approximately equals 0.99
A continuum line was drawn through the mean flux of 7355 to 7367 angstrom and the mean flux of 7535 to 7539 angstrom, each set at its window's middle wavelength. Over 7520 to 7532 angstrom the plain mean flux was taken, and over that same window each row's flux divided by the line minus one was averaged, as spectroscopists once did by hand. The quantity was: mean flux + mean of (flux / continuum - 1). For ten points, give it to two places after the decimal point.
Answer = 7.90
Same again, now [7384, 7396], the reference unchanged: 7.56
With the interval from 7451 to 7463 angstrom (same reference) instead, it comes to 7.83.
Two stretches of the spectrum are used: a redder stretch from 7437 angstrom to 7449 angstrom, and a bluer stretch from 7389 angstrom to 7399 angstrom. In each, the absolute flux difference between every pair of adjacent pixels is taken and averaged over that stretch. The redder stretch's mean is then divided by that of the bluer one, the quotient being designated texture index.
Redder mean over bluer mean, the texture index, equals 4.1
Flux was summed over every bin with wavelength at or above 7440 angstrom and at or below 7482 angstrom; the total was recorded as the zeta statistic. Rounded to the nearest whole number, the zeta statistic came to 186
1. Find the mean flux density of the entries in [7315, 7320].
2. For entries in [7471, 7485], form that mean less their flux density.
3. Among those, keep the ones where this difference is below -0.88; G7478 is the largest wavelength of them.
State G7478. 7484.14 angstrom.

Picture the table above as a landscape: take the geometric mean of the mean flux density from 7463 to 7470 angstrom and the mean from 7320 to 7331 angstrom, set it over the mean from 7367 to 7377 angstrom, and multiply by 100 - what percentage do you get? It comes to 99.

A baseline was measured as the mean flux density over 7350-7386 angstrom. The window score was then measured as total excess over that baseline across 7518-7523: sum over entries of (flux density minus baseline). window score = 2.0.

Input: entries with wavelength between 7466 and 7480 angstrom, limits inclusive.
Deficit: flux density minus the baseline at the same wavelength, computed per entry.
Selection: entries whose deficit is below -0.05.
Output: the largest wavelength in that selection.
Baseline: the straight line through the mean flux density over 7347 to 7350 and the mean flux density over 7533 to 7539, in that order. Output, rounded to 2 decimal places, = 7478.98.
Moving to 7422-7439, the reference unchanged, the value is 7437.76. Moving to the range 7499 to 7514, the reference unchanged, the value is 7513.50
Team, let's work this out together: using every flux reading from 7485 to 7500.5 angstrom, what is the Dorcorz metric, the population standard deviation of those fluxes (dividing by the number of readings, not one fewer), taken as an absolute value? 0.082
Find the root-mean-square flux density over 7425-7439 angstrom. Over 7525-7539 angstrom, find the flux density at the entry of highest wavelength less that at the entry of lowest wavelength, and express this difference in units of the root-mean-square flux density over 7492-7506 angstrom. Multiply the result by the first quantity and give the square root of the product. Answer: 0.69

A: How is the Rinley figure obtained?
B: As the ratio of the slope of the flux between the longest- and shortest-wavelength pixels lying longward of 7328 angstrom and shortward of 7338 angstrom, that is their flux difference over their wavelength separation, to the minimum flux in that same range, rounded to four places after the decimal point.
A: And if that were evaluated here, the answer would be 0.0047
